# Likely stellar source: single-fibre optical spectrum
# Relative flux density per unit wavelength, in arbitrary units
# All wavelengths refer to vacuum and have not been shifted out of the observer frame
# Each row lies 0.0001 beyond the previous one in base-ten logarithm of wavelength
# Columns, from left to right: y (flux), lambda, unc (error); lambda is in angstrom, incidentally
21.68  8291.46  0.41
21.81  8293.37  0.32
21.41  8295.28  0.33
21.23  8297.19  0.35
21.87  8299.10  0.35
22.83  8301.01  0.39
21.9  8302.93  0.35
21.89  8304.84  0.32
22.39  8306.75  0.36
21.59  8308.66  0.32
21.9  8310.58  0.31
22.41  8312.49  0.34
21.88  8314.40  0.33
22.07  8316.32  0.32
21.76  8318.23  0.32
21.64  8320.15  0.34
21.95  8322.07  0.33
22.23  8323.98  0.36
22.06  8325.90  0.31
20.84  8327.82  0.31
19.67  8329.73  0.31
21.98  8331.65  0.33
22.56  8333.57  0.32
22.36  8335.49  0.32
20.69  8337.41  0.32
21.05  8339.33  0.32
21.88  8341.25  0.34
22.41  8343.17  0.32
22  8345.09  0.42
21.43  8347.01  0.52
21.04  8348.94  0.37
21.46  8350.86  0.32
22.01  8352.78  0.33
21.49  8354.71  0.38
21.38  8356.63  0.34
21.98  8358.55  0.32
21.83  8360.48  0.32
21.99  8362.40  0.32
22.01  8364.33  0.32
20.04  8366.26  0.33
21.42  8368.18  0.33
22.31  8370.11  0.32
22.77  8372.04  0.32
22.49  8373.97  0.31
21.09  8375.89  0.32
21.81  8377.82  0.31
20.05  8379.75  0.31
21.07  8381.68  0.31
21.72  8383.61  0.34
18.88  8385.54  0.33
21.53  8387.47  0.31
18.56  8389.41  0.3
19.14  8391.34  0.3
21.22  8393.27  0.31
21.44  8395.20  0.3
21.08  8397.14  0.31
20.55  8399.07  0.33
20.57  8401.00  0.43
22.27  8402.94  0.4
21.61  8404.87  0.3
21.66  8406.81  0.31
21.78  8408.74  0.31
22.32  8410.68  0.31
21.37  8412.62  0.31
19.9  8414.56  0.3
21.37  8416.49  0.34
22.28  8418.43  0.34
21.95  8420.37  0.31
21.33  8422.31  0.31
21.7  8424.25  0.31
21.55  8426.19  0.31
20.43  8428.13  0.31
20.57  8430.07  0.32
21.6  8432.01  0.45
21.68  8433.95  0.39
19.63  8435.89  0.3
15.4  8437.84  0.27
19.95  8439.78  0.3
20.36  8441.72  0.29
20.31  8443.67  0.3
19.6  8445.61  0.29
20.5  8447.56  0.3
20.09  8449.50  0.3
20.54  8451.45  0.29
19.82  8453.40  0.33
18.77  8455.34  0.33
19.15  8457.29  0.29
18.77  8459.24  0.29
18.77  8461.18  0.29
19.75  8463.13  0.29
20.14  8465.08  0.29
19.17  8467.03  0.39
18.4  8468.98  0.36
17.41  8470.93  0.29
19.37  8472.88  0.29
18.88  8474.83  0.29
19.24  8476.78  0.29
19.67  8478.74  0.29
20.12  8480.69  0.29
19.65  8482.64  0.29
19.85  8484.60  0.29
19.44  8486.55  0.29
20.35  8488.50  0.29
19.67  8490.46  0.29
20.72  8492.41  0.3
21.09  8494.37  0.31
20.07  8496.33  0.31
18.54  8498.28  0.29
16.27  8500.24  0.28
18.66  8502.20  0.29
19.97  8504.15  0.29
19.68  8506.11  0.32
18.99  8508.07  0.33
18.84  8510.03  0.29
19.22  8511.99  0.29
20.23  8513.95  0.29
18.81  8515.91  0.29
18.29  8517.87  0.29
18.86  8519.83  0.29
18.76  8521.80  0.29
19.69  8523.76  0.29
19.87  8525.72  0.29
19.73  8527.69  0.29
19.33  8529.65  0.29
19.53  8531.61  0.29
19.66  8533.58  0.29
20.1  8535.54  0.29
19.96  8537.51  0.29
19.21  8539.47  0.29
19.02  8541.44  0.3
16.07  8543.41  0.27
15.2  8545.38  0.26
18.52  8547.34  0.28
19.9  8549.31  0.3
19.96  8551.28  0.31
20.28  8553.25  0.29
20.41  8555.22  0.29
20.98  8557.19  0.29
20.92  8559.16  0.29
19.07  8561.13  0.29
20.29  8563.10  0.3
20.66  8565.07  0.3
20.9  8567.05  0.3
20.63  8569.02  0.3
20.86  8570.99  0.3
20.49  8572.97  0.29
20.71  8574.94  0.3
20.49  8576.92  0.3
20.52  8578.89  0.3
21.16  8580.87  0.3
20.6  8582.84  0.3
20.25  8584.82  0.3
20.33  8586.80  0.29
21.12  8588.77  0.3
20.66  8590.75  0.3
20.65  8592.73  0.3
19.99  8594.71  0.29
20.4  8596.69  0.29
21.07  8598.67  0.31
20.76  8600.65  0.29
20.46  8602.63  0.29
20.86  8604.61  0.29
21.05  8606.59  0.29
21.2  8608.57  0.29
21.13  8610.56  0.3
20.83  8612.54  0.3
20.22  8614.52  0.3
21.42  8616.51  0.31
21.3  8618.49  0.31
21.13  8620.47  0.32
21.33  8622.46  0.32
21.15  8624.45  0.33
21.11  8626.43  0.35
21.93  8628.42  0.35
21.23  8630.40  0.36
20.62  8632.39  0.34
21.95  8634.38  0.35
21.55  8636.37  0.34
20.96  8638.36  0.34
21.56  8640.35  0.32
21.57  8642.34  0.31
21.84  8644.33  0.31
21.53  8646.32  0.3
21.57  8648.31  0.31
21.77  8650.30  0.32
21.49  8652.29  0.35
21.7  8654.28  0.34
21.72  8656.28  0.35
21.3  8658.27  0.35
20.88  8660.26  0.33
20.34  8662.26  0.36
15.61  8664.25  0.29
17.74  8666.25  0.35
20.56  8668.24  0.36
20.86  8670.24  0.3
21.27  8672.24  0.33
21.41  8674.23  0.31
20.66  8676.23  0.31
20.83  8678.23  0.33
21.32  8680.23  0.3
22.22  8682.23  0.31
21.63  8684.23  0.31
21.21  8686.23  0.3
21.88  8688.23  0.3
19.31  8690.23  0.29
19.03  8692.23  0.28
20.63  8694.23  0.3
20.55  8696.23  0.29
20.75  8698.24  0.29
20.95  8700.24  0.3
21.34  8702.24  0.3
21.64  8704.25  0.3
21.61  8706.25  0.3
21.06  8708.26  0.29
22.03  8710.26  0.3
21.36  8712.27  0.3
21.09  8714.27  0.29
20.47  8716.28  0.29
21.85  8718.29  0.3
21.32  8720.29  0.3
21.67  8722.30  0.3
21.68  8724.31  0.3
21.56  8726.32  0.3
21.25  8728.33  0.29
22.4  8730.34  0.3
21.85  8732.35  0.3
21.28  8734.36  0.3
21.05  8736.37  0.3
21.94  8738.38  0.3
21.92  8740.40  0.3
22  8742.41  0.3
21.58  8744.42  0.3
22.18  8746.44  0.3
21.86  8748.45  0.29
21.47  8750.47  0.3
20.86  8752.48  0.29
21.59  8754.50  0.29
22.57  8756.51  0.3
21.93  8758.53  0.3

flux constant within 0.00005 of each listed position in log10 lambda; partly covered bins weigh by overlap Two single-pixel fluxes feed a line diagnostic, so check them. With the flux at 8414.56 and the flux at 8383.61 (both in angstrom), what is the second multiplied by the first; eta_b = 432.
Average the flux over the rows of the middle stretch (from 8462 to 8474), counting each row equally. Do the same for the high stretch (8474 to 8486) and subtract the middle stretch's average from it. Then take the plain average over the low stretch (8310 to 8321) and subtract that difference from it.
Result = 21.4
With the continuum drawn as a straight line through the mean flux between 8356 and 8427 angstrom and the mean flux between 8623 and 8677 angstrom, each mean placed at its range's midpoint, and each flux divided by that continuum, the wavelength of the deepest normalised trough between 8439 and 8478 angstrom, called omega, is 8470.93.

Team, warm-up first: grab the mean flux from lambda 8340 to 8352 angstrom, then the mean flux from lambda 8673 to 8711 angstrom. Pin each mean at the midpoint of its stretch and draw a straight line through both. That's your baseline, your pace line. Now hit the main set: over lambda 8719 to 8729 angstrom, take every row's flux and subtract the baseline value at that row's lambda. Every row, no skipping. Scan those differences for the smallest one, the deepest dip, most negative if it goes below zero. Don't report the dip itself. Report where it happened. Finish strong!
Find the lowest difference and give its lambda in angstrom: 8728.33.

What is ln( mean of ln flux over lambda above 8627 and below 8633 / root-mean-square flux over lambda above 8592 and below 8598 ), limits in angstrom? -1.90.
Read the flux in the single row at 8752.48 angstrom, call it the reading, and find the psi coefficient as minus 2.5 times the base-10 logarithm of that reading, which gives -3.30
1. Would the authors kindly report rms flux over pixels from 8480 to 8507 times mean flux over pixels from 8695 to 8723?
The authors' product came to 417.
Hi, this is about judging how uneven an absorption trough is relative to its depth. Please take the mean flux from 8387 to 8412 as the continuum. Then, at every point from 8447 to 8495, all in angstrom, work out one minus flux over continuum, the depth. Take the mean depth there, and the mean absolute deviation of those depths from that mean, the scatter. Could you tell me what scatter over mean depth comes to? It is 0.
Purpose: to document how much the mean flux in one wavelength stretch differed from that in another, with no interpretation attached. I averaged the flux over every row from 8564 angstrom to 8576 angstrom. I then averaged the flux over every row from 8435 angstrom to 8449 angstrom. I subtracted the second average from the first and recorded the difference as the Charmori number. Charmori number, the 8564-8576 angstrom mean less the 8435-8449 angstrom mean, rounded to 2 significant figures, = 1.3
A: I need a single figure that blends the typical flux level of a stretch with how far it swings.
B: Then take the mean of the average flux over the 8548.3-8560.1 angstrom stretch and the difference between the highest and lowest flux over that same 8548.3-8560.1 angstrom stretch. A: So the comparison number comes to 10.7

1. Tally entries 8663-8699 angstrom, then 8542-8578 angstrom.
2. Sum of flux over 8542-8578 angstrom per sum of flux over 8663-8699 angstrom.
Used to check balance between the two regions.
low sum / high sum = 0.97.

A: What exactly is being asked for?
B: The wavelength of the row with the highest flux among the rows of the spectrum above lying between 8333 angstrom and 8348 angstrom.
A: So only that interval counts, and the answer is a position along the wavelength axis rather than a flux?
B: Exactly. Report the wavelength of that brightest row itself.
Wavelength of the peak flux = 8333.57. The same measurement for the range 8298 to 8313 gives 8301.01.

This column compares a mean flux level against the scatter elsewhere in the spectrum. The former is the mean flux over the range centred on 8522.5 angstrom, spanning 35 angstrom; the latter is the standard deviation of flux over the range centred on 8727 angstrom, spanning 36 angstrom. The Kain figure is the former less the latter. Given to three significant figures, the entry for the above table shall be 18.9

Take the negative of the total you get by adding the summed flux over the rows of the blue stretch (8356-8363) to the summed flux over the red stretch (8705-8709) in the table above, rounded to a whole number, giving -130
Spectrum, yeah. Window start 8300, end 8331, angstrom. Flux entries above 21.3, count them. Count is 14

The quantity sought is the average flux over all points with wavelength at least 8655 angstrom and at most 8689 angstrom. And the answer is 20.7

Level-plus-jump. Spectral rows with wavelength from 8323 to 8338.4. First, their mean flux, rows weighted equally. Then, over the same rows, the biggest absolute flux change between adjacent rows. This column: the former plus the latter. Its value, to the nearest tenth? 23.9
